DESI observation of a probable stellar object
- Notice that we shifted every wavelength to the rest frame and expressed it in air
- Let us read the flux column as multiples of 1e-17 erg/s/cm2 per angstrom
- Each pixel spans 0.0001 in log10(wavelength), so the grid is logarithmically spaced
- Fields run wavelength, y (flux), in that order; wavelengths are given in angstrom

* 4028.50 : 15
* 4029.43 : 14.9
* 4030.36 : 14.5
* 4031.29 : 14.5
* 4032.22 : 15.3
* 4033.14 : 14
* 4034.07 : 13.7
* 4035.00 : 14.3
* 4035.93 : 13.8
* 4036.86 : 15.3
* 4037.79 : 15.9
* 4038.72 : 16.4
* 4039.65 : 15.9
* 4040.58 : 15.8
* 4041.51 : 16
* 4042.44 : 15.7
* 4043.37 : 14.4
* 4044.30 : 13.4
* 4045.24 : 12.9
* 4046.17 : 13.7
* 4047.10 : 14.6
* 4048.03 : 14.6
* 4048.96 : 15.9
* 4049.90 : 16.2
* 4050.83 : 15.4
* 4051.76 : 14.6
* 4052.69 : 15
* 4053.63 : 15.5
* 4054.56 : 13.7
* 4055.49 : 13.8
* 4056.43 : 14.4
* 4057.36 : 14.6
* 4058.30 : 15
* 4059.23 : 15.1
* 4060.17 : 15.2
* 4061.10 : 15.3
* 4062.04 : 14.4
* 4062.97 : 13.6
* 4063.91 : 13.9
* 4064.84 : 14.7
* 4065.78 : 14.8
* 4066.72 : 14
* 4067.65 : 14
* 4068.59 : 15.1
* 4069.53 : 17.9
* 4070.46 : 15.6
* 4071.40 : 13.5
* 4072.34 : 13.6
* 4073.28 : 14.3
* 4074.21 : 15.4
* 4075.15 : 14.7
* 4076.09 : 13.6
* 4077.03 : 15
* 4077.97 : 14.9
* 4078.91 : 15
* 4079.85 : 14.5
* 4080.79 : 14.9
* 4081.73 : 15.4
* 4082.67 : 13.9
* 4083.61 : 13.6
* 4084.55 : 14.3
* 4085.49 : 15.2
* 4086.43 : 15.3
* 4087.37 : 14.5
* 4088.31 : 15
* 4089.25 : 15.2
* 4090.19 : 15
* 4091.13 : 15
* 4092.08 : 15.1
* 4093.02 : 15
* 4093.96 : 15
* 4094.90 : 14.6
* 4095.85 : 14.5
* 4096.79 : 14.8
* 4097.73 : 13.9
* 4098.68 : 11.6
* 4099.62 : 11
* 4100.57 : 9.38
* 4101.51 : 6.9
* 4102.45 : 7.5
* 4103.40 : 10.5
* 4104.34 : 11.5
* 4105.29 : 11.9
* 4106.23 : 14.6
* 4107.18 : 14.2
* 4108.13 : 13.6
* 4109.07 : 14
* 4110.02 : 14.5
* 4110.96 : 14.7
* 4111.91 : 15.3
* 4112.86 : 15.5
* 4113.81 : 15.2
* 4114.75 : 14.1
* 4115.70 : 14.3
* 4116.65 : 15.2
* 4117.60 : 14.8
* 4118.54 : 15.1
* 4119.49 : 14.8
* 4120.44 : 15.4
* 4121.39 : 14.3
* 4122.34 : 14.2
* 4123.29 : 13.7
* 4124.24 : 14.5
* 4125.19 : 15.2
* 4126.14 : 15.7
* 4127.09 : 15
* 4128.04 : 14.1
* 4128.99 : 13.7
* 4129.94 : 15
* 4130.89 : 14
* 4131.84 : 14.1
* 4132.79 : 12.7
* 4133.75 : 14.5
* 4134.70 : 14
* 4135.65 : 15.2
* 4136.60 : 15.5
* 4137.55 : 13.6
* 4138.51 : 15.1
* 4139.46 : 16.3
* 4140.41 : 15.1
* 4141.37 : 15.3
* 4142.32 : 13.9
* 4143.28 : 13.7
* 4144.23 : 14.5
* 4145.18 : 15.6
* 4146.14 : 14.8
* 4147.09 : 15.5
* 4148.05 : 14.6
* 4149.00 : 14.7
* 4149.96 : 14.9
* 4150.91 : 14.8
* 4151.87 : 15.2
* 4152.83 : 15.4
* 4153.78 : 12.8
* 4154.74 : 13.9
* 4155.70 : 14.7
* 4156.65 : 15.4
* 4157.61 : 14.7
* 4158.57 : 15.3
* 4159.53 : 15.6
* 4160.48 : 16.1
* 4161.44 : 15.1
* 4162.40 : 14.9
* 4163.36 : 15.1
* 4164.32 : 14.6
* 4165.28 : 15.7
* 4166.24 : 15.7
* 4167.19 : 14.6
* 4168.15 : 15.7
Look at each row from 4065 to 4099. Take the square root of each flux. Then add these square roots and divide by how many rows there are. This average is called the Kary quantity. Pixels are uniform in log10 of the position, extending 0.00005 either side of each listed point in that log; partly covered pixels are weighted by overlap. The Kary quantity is 3.83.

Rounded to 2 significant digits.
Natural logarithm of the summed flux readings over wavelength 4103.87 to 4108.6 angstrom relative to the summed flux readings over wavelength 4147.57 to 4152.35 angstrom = -0.12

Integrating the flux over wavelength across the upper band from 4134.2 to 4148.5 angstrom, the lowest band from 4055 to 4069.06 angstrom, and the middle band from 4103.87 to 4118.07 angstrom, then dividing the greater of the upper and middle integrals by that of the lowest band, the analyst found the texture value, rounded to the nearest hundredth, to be 1.04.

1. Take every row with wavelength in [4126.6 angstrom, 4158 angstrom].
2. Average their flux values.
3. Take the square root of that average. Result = 3.82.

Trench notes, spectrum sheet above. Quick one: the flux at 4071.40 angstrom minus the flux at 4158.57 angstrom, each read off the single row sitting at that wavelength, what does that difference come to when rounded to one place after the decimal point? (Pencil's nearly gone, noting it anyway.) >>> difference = -1.8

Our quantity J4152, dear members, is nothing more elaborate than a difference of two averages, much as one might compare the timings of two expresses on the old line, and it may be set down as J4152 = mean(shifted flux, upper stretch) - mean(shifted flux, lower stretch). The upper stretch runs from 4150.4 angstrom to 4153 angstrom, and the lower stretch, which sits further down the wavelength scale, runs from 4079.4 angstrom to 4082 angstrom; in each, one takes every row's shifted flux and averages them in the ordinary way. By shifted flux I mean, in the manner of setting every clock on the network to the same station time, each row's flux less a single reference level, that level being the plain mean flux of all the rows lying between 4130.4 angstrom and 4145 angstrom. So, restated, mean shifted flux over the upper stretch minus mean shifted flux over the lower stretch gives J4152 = 0.2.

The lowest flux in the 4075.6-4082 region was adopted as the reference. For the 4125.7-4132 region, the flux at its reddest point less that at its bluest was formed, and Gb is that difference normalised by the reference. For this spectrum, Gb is -0.118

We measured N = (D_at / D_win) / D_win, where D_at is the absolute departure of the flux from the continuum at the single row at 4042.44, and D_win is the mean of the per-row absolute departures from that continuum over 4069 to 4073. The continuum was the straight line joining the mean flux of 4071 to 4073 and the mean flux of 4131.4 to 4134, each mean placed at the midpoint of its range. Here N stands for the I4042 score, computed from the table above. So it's 0.9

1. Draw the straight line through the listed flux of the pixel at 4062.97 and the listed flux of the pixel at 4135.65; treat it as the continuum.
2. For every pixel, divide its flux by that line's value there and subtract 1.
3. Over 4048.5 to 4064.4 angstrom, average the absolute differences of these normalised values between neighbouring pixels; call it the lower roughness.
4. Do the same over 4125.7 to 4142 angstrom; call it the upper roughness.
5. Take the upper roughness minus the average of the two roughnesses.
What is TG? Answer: 0.013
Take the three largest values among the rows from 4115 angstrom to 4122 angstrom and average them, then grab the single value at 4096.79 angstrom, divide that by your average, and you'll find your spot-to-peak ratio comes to 0.97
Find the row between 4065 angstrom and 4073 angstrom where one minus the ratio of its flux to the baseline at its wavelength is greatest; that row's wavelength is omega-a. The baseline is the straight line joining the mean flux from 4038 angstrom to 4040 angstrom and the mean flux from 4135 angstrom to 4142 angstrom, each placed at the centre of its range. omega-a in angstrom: 4071.40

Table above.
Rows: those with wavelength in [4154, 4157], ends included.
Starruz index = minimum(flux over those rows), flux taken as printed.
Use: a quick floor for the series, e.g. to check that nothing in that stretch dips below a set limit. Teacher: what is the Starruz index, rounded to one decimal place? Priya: 13.9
